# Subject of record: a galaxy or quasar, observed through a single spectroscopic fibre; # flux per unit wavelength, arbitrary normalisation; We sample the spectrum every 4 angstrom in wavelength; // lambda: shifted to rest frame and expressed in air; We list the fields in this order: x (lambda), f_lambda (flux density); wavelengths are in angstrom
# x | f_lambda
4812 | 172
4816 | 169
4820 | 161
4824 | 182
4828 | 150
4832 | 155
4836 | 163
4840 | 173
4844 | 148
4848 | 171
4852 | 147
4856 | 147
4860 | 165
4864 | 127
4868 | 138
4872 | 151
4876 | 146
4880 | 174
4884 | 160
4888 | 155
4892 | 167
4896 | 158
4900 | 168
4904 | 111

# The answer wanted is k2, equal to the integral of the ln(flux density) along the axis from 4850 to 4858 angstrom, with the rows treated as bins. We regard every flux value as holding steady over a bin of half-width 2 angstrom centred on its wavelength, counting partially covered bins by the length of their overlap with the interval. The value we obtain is 40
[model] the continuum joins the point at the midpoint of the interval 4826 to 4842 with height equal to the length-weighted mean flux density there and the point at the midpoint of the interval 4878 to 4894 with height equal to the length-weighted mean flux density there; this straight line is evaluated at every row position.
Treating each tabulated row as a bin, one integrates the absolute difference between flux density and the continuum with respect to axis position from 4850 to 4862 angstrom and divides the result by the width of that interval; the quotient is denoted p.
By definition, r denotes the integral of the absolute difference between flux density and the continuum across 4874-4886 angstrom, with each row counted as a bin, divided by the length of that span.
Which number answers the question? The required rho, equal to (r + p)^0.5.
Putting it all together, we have 4.6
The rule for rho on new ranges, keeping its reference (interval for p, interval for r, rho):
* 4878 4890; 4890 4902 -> 3.5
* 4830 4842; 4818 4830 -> 4.2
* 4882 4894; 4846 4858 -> 4.3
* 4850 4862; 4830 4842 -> 4.2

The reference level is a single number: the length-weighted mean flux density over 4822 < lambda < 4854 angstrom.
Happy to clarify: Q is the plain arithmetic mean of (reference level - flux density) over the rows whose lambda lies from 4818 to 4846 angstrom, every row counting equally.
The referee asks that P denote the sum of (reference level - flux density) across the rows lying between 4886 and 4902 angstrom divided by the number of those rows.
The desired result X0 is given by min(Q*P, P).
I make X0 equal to -1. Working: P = -1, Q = -1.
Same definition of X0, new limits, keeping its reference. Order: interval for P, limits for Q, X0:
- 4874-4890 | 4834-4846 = 0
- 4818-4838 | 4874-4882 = -1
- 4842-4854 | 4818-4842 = -17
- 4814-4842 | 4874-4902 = -4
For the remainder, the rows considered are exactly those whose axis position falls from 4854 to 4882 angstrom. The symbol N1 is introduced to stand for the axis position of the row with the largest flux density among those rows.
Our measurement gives 4880 angstrom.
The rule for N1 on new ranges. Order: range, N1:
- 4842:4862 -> 4848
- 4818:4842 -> 4824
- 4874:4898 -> 4880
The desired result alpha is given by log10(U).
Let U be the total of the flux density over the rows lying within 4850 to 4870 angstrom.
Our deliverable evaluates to 2.86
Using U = 724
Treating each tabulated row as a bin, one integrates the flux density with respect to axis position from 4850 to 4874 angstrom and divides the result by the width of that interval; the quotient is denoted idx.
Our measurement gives 146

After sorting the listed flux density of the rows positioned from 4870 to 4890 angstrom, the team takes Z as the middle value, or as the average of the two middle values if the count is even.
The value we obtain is 155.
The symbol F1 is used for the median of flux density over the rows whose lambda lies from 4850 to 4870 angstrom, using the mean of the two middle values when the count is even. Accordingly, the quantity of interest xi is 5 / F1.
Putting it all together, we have 0.034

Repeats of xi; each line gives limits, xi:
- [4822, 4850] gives 0.031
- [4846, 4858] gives 0.034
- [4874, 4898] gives 0.031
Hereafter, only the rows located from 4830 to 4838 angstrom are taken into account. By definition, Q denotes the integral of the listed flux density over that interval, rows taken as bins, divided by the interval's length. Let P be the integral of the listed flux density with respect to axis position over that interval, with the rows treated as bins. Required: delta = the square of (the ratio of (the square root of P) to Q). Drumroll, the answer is 0.0503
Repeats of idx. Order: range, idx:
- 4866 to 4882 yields 152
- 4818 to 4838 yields 162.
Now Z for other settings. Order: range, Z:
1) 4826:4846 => 155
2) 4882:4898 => 159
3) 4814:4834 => 161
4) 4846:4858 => 147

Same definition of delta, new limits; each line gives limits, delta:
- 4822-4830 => 0.0482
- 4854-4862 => 0.0513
